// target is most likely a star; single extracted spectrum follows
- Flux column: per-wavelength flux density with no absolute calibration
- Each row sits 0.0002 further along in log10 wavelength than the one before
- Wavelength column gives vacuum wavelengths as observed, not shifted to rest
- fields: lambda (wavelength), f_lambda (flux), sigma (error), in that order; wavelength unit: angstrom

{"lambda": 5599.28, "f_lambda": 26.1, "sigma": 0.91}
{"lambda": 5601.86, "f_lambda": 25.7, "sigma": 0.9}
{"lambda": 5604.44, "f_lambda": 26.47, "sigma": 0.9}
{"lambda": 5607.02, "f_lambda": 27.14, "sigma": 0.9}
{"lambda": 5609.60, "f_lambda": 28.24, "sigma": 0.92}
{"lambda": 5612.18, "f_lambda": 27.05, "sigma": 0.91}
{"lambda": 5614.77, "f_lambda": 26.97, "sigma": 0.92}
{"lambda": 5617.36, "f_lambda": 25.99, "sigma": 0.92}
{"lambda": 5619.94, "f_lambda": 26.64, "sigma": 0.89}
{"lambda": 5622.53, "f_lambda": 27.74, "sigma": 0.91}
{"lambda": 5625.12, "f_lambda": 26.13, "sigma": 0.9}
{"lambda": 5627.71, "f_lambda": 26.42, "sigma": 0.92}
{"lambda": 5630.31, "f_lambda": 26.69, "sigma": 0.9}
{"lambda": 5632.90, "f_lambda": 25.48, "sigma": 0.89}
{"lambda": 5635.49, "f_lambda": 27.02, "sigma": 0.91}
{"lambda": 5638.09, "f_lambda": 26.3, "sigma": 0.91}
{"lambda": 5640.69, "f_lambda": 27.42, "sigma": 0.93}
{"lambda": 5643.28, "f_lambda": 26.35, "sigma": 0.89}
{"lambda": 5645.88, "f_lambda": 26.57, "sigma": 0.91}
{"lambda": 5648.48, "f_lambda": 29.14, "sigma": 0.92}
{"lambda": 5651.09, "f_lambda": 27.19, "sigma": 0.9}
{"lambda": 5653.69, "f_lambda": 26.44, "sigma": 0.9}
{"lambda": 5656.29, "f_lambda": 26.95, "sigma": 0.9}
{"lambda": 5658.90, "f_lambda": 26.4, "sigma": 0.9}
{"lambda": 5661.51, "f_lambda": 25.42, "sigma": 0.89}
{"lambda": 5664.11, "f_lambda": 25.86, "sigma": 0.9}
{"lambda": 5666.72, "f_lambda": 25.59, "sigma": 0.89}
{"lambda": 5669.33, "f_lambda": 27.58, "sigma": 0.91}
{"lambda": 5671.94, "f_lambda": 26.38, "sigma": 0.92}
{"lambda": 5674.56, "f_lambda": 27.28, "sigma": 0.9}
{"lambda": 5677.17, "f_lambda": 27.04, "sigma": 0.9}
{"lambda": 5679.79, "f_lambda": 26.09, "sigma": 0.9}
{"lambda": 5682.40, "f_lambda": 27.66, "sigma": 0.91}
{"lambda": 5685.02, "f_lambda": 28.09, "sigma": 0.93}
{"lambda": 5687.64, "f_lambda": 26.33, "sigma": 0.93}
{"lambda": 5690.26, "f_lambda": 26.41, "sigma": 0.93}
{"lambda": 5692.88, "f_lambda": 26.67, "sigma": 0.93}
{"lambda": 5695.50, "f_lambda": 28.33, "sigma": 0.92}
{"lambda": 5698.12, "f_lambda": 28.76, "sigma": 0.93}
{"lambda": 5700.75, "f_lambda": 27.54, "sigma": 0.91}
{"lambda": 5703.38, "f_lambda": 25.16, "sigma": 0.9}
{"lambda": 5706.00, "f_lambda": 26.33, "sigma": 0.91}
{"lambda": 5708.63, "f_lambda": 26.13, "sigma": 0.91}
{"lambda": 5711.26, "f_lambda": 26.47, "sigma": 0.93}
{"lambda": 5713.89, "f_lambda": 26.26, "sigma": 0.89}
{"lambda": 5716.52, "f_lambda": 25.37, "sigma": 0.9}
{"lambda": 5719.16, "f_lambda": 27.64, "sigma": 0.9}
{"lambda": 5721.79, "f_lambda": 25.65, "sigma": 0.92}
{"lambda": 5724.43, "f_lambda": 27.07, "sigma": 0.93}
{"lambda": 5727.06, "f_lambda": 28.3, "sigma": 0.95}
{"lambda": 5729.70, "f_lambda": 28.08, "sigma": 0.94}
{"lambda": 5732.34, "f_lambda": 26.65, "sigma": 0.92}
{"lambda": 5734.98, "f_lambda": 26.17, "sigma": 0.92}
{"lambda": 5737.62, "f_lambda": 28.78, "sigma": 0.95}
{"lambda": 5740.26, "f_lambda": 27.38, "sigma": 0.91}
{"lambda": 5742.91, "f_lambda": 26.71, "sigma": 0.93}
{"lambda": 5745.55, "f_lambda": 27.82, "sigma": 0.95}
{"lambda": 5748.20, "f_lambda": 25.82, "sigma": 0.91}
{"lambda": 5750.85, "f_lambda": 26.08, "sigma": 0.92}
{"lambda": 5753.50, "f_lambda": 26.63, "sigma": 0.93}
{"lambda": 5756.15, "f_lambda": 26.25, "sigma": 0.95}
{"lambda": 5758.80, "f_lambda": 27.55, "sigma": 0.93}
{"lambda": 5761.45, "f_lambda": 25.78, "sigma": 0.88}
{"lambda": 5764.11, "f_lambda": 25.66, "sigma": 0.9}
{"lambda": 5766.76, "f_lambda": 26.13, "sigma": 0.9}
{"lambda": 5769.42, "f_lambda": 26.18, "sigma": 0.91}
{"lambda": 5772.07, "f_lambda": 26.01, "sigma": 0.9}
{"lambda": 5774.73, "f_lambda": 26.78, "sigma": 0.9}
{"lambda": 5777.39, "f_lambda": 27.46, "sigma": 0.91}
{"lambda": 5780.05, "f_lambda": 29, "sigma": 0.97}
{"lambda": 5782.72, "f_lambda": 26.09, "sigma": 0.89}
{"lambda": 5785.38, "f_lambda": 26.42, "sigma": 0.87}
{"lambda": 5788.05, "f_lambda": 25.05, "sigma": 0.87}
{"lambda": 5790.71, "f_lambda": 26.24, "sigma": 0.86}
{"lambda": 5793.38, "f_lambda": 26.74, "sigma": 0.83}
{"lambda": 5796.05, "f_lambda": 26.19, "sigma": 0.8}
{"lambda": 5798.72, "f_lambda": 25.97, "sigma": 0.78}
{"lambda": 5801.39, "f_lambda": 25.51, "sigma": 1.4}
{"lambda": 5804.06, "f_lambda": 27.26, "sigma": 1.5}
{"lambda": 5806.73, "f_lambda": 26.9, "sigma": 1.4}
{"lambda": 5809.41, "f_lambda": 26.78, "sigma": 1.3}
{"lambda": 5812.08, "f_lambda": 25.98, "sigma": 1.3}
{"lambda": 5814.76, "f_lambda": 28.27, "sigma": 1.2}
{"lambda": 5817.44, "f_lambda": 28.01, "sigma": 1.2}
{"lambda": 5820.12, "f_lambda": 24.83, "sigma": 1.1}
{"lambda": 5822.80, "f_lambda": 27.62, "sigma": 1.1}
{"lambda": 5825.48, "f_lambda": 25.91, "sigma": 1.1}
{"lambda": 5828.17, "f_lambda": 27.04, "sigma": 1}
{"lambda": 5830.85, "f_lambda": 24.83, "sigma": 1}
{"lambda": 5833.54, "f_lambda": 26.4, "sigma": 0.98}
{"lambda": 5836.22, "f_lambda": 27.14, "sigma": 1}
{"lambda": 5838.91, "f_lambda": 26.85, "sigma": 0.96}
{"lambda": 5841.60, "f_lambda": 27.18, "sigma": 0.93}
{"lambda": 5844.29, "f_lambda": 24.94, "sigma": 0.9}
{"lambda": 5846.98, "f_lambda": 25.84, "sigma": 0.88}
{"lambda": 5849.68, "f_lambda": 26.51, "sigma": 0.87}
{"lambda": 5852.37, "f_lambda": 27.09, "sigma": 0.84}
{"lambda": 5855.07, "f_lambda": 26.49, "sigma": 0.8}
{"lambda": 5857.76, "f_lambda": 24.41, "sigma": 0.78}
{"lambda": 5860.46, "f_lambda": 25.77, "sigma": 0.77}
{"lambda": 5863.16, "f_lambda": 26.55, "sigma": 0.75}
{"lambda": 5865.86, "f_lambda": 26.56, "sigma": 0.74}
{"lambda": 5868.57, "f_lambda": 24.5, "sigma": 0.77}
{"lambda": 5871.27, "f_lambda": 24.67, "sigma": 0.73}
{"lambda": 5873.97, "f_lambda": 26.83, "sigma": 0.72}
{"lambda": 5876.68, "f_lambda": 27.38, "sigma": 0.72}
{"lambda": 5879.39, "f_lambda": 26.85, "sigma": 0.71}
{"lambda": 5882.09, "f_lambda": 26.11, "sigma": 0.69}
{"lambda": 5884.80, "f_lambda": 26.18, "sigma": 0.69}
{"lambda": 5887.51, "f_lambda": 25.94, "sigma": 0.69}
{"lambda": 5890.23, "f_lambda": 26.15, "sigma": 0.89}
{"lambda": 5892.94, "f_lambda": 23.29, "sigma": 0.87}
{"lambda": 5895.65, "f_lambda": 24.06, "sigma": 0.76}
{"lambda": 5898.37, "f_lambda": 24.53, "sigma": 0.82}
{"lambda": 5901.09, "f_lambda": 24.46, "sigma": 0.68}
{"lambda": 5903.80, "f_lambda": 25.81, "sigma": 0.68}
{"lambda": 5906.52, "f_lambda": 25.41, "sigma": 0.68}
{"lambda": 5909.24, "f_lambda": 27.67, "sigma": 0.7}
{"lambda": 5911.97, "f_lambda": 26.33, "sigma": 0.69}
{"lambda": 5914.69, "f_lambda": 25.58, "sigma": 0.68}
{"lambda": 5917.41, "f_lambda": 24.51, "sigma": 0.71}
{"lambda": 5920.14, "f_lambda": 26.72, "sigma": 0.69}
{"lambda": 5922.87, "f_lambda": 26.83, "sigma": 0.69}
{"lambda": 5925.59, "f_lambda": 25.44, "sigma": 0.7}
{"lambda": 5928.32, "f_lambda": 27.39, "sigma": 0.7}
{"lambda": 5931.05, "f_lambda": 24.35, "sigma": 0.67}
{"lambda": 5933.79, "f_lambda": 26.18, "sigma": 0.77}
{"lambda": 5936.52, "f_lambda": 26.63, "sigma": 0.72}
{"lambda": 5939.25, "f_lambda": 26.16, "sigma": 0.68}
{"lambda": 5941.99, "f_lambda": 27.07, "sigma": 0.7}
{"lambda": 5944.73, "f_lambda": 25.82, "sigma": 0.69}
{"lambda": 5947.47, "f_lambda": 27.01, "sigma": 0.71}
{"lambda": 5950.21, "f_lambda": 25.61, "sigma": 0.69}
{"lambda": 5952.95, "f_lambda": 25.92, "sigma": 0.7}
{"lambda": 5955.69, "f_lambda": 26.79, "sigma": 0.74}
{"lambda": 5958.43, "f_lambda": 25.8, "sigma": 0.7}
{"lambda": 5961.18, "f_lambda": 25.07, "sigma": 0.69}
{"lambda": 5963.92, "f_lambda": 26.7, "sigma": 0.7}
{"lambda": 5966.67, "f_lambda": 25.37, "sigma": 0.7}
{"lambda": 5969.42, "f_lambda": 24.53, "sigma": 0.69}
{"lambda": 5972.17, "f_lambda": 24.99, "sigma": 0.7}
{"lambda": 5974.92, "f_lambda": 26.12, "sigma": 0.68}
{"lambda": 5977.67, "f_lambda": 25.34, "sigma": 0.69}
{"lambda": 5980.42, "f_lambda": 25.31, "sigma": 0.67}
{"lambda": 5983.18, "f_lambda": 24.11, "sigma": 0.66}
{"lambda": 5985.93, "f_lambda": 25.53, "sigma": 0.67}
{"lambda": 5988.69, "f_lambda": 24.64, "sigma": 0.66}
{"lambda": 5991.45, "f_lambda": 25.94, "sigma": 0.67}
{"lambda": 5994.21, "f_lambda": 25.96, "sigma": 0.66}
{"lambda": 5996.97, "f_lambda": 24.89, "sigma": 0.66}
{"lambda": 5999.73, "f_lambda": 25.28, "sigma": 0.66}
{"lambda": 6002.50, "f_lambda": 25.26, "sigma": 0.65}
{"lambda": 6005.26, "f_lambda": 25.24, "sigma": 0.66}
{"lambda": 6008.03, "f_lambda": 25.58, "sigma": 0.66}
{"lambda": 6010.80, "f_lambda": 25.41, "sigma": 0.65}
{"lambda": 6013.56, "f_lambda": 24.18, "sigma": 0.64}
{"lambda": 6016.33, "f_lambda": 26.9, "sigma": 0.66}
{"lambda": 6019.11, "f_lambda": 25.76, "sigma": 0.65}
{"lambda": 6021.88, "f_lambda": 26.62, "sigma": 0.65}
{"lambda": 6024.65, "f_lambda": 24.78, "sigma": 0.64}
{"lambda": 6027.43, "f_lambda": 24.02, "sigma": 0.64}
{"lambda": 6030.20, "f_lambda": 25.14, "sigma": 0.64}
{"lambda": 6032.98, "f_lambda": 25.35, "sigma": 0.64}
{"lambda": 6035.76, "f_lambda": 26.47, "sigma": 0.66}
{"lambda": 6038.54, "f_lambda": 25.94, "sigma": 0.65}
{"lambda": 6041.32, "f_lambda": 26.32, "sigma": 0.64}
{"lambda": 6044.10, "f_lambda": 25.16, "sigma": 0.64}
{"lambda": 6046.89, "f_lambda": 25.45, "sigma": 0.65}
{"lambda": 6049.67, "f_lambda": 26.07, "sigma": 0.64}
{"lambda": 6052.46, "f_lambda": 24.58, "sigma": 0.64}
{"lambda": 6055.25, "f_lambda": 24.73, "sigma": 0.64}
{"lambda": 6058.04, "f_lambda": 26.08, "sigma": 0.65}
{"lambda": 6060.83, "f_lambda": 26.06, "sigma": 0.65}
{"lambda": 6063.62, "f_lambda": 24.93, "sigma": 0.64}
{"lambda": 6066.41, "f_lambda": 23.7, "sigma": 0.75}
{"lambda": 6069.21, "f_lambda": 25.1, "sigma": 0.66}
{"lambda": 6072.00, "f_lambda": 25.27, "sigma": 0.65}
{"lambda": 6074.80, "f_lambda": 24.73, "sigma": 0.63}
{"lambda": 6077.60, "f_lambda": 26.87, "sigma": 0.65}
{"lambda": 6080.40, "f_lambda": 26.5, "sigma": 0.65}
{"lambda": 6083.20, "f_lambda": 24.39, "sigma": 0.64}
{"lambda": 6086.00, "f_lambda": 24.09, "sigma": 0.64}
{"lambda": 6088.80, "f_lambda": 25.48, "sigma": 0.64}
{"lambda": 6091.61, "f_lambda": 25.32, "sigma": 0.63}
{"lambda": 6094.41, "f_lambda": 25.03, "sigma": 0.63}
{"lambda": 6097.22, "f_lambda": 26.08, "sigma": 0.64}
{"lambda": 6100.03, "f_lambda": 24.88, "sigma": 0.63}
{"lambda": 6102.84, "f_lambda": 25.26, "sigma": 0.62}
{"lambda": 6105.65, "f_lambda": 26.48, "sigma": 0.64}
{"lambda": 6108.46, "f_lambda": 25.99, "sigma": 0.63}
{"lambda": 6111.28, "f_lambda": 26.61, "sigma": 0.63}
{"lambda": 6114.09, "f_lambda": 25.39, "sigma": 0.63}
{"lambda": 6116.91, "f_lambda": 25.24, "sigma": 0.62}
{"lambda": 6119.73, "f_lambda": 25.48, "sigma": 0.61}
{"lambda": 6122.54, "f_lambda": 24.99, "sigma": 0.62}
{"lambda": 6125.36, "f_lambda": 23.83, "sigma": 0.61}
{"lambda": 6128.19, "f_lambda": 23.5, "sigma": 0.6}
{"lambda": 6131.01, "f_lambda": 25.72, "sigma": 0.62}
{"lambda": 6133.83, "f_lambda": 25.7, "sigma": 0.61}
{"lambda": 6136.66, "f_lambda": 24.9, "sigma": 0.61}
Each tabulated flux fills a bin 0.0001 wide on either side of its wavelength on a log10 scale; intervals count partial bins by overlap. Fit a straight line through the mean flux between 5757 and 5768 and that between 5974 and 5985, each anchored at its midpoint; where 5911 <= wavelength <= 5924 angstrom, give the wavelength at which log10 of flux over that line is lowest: 5917.41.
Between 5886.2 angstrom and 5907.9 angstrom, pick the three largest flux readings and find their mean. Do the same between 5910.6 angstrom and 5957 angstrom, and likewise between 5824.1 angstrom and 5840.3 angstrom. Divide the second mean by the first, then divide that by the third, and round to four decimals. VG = 0.0387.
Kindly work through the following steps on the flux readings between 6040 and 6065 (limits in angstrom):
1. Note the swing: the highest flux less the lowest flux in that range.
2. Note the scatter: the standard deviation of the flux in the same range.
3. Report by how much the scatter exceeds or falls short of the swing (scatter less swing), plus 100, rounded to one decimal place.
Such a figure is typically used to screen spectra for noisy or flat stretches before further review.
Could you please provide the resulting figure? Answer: 98.9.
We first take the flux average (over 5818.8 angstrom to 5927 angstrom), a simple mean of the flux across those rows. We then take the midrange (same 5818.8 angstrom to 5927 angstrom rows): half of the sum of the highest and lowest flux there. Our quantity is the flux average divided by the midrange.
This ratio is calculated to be 1.02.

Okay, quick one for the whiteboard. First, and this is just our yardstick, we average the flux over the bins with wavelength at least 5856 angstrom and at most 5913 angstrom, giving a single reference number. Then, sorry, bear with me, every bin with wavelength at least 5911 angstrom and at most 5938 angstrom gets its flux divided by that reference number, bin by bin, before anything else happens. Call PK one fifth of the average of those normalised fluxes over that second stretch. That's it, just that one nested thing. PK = 0.202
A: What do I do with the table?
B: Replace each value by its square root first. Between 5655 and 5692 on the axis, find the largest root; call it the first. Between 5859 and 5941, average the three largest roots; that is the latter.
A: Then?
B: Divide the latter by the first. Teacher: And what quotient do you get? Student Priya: 0.99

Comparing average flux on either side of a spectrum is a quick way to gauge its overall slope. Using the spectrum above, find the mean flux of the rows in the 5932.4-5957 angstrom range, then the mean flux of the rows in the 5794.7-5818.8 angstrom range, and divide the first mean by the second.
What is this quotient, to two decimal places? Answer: 0.98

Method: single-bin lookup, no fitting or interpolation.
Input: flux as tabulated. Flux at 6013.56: 24.18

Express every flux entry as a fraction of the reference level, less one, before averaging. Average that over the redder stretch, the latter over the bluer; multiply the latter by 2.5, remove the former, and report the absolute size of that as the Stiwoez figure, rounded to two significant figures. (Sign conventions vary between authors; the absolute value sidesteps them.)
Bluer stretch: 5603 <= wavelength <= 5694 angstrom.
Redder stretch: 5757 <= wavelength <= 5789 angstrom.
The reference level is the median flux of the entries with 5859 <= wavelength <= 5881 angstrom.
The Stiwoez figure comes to 0.022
